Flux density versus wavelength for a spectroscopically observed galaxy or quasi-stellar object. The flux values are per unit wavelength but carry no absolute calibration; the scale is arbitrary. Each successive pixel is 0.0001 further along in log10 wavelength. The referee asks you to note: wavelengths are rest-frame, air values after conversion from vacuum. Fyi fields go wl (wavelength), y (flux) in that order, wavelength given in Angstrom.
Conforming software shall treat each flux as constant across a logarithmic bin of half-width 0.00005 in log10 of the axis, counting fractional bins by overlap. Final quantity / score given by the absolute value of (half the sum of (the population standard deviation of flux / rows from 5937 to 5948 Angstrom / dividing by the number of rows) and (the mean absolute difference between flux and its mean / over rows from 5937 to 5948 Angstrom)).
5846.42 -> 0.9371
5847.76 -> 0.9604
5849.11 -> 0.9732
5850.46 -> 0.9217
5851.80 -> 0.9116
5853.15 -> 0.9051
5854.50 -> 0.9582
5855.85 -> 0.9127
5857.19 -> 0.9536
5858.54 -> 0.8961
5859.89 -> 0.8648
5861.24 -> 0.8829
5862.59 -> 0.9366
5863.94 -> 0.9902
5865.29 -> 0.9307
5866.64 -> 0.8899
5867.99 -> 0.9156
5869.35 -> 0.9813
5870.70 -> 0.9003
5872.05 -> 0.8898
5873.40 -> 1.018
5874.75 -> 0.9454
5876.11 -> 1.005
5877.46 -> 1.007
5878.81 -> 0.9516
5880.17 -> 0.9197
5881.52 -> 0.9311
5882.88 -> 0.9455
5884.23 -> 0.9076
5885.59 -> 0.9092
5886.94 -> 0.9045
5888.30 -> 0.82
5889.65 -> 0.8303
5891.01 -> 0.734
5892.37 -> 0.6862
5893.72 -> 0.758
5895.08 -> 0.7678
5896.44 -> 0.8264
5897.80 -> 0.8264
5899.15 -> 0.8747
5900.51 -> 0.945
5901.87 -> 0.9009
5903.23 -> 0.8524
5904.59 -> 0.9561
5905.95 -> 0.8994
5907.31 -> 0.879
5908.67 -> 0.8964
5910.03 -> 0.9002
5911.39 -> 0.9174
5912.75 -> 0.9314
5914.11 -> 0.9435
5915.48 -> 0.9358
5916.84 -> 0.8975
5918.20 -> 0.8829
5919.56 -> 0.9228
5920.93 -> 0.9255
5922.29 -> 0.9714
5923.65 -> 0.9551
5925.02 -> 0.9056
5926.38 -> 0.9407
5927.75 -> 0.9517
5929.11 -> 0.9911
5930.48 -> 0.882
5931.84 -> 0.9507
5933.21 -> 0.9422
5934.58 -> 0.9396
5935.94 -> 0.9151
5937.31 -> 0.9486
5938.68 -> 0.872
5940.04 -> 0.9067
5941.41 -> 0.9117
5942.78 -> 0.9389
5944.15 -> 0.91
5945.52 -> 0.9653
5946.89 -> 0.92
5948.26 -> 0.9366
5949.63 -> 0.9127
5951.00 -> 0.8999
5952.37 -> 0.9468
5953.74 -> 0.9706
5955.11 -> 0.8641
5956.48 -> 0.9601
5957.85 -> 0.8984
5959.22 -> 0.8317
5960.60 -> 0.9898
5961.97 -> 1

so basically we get 0.025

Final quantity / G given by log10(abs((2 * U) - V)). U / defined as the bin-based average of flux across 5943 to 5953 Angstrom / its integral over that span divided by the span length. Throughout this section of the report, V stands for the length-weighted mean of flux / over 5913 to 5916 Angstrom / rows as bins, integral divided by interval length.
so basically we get -0.04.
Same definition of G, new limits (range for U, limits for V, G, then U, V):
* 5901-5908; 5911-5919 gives -0.06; 0.90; 0.918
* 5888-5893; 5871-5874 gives -0.24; 0.76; 0.947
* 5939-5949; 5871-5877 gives -0.05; 0.92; 0.963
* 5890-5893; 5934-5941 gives -0.28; 0.72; 0.917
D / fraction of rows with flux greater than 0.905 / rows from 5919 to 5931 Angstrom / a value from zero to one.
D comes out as 0.89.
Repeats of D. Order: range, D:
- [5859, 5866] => 0.60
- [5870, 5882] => 0.78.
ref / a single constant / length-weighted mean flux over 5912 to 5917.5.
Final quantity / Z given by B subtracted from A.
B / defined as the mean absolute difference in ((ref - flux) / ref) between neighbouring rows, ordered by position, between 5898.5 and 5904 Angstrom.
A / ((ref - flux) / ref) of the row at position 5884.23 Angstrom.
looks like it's -0.038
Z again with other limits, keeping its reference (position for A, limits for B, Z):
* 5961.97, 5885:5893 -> -0.132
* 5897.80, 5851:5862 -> 0.069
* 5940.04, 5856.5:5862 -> -0.017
